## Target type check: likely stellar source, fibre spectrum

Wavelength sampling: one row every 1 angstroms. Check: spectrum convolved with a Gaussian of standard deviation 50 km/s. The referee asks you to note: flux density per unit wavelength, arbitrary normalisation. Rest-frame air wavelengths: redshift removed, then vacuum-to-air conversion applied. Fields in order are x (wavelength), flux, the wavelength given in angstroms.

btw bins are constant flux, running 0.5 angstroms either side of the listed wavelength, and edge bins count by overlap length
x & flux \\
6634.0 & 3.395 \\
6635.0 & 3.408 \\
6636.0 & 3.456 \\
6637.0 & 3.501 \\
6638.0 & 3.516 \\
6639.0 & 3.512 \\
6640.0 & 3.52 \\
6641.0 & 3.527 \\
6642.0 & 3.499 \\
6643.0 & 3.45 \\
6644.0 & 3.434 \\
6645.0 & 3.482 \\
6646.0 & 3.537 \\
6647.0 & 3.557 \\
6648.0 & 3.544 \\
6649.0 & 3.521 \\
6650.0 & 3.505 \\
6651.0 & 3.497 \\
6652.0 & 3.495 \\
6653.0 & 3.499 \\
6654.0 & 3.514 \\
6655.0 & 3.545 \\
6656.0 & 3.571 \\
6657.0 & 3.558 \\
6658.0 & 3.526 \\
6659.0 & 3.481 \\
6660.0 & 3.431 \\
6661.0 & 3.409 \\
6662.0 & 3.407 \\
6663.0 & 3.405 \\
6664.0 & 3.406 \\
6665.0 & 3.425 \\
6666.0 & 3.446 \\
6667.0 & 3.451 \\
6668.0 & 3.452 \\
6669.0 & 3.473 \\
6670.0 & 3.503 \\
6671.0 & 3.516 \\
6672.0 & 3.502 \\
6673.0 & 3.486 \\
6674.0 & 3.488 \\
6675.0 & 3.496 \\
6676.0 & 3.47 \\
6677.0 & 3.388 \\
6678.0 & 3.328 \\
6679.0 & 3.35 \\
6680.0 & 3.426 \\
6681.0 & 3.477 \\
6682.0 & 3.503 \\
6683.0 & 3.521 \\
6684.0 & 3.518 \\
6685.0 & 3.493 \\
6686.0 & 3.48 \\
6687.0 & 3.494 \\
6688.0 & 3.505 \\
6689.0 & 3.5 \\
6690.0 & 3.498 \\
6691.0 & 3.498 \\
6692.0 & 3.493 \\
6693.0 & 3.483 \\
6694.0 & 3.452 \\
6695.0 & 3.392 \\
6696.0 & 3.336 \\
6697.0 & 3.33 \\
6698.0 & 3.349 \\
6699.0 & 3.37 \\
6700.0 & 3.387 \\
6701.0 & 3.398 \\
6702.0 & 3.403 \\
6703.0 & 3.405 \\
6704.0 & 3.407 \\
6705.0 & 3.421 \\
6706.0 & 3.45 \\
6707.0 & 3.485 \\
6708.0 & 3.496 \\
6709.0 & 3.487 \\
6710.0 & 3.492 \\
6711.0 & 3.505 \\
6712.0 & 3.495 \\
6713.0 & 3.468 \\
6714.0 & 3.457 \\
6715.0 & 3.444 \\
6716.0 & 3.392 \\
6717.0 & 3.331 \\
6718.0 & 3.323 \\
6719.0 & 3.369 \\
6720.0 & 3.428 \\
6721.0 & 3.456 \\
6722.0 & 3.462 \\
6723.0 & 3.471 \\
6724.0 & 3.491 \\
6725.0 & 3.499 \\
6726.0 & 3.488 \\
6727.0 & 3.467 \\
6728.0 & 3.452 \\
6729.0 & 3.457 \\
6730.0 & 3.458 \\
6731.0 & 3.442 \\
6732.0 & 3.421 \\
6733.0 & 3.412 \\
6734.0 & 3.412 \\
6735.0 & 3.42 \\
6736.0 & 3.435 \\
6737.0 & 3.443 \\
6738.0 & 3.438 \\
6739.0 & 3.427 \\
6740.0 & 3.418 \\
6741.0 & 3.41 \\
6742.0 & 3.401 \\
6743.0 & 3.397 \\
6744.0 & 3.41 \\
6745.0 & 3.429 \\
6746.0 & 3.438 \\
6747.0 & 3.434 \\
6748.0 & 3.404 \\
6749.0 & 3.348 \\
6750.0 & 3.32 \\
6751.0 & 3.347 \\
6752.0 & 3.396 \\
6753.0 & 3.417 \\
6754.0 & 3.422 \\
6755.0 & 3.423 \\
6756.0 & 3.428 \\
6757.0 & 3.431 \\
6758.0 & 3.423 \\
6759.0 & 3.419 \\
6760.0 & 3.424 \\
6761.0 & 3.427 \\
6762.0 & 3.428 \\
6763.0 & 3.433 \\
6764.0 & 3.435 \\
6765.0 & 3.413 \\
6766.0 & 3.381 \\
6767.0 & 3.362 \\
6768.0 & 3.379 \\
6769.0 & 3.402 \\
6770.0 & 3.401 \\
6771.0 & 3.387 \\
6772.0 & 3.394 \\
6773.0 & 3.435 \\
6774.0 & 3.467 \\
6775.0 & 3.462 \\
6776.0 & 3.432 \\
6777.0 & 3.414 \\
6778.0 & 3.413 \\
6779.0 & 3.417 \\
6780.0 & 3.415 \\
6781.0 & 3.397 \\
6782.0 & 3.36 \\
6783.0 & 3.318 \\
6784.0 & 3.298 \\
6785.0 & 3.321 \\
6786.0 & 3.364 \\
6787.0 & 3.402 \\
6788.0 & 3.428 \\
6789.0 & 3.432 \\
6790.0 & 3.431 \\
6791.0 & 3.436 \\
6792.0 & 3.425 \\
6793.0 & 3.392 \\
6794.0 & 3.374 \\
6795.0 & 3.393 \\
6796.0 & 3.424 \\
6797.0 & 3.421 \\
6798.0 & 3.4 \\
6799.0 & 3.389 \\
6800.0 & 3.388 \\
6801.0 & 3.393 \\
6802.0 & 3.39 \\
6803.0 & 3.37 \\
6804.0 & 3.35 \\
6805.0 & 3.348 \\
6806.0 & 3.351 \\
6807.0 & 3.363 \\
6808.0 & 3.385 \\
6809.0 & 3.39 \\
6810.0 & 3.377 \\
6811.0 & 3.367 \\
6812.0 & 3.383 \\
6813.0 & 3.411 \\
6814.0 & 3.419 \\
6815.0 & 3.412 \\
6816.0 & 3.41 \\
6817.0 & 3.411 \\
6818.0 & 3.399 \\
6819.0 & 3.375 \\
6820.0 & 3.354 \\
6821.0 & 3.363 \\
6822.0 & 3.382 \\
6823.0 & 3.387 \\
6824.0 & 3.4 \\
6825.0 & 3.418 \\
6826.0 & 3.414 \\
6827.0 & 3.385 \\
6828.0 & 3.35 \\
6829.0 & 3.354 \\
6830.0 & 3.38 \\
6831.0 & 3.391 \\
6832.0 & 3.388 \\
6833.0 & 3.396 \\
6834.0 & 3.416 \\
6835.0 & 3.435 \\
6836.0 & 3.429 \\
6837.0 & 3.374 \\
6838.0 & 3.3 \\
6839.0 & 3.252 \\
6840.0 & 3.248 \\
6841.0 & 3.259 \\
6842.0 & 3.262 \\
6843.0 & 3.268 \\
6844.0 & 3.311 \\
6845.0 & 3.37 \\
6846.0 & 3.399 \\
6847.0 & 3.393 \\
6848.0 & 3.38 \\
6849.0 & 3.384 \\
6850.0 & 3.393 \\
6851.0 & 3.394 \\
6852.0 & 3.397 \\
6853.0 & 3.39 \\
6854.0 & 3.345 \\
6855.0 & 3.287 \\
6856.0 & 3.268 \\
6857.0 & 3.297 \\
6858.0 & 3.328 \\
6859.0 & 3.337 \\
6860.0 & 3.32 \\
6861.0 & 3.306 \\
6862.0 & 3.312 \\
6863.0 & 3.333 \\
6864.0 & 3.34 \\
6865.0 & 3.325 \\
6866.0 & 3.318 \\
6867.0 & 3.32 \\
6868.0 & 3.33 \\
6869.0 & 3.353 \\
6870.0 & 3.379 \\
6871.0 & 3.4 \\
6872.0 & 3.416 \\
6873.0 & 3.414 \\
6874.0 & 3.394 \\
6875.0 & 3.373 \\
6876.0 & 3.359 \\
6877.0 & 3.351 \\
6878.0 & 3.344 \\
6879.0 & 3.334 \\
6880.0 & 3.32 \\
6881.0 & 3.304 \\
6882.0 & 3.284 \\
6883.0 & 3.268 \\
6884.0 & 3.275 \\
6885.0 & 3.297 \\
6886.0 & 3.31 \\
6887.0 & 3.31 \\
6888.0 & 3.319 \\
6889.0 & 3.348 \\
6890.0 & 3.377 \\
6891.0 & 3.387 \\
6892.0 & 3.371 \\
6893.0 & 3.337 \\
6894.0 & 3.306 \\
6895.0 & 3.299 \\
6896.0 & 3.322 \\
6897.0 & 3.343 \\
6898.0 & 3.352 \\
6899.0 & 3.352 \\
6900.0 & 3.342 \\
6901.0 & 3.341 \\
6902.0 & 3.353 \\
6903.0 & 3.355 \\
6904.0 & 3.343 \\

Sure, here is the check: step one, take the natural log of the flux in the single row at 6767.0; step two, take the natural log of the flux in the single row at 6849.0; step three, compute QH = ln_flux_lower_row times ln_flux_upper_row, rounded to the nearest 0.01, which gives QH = 1.48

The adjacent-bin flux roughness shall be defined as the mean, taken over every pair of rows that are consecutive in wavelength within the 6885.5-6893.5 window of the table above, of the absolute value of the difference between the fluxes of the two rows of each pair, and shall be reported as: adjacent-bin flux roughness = 0.018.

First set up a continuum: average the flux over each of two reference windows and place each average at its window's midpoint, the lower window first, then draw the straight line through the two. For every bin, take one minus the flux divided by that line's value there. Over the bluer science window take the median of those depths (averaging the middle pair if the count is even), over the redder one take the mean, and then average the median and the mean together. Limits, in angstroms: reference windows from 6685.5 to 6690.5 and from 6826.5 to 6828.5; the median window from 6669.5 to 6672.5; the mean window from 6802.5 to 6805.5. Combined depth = 0.006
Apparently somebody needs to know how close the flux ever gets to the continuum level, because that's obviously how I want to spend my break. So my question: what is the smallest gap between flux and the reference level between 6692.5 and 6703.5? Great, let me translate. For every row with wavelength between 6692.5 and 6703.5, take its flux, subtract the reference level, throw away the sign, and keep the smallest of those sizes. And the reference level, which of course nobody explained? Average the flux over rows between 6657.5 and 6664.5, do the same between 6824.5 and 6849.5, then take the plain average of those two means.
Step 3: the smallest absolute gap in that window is 0.000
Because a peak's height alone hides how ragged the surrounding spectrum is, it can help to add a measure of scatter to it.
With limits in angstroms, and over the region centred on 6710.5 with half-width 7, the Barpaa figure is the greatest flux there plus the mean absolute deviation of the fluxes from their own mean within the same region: 3.54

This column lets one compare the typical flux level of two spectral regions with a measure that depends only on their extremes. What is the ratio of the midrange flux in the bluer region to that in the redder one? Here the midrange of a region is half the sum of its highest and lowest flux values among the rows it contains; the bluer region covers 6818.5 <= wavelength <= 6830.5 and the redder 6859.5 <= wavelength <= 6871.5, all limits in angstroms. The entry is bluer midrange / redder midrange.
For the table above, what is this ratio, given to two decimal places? 1.01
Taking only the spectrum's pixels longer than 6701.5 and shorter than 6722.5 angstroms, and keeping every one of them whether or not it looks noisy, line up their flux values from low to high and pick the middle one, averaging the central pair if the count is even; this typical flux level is 3.450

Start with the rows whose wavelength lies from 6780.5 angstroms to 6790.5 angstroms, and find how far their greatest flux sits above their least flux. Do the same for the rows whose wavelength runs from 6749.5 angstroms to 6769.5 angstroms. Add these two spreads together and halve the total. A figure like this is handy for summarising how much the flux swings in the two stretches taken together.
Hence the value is 0.12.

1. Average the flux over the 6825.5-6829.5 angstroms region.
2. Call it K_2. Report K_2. 3.38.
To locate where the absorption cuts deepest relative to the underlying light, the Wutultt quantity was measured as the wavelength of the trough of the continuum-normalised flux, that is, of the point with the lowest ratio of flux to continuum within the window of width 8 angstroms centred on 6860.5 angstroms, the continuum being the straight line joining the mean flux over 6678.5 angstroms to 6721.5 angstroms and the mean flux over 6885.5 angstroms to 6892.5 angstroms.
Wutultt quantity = 6857.0 angstroms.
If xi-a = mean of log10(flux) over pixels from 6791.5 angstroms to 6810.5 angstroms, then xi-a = 0.530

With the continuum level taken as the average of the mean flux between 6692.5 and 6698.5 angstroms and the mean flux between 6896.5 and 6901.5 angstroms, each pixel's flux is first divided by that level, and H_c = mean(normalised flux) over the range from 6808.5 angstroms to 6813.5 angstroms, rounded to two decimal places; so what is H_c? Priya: 1.01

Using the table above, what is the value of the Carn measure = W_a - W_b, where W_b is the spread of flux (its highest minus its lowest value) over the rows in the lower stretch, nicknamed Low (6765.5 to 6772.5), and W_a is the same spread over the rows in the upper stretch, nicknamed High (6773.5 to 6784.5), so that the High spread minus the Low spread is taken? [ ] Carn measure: 0.13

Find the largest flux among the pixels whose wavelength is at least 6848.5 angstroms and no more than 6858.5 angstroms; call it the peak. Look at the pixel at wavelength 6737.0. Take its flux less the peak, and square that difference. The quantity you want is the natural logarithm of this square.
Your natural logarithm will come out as -6.2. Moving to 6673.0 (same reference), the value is -4.8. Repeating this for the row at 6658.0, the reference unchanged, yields -4.1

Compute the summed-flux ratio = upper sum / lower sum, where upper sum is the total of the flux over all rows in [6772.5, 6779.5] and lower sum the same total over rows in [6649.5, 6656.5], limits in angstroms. 0.976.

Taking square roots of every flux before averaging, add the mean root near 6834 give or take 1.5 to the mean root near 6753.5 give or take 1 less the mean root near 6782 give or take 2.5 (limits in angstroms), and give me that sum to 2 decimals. 1.87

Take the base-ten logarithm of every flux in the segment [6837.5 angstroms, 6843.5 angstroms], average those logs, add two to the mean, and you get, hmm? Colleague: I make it 2.51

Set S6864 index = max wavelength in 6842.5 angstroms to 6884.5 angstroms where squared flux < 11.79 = 6884.0 angstroms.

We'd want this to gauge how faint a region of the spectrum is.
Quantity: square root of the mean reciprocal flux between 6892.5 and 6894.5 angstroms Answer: 0.5487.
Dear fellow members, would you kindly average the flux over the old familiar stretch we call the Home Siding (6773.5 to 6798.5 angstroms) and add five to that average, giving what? 8.40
